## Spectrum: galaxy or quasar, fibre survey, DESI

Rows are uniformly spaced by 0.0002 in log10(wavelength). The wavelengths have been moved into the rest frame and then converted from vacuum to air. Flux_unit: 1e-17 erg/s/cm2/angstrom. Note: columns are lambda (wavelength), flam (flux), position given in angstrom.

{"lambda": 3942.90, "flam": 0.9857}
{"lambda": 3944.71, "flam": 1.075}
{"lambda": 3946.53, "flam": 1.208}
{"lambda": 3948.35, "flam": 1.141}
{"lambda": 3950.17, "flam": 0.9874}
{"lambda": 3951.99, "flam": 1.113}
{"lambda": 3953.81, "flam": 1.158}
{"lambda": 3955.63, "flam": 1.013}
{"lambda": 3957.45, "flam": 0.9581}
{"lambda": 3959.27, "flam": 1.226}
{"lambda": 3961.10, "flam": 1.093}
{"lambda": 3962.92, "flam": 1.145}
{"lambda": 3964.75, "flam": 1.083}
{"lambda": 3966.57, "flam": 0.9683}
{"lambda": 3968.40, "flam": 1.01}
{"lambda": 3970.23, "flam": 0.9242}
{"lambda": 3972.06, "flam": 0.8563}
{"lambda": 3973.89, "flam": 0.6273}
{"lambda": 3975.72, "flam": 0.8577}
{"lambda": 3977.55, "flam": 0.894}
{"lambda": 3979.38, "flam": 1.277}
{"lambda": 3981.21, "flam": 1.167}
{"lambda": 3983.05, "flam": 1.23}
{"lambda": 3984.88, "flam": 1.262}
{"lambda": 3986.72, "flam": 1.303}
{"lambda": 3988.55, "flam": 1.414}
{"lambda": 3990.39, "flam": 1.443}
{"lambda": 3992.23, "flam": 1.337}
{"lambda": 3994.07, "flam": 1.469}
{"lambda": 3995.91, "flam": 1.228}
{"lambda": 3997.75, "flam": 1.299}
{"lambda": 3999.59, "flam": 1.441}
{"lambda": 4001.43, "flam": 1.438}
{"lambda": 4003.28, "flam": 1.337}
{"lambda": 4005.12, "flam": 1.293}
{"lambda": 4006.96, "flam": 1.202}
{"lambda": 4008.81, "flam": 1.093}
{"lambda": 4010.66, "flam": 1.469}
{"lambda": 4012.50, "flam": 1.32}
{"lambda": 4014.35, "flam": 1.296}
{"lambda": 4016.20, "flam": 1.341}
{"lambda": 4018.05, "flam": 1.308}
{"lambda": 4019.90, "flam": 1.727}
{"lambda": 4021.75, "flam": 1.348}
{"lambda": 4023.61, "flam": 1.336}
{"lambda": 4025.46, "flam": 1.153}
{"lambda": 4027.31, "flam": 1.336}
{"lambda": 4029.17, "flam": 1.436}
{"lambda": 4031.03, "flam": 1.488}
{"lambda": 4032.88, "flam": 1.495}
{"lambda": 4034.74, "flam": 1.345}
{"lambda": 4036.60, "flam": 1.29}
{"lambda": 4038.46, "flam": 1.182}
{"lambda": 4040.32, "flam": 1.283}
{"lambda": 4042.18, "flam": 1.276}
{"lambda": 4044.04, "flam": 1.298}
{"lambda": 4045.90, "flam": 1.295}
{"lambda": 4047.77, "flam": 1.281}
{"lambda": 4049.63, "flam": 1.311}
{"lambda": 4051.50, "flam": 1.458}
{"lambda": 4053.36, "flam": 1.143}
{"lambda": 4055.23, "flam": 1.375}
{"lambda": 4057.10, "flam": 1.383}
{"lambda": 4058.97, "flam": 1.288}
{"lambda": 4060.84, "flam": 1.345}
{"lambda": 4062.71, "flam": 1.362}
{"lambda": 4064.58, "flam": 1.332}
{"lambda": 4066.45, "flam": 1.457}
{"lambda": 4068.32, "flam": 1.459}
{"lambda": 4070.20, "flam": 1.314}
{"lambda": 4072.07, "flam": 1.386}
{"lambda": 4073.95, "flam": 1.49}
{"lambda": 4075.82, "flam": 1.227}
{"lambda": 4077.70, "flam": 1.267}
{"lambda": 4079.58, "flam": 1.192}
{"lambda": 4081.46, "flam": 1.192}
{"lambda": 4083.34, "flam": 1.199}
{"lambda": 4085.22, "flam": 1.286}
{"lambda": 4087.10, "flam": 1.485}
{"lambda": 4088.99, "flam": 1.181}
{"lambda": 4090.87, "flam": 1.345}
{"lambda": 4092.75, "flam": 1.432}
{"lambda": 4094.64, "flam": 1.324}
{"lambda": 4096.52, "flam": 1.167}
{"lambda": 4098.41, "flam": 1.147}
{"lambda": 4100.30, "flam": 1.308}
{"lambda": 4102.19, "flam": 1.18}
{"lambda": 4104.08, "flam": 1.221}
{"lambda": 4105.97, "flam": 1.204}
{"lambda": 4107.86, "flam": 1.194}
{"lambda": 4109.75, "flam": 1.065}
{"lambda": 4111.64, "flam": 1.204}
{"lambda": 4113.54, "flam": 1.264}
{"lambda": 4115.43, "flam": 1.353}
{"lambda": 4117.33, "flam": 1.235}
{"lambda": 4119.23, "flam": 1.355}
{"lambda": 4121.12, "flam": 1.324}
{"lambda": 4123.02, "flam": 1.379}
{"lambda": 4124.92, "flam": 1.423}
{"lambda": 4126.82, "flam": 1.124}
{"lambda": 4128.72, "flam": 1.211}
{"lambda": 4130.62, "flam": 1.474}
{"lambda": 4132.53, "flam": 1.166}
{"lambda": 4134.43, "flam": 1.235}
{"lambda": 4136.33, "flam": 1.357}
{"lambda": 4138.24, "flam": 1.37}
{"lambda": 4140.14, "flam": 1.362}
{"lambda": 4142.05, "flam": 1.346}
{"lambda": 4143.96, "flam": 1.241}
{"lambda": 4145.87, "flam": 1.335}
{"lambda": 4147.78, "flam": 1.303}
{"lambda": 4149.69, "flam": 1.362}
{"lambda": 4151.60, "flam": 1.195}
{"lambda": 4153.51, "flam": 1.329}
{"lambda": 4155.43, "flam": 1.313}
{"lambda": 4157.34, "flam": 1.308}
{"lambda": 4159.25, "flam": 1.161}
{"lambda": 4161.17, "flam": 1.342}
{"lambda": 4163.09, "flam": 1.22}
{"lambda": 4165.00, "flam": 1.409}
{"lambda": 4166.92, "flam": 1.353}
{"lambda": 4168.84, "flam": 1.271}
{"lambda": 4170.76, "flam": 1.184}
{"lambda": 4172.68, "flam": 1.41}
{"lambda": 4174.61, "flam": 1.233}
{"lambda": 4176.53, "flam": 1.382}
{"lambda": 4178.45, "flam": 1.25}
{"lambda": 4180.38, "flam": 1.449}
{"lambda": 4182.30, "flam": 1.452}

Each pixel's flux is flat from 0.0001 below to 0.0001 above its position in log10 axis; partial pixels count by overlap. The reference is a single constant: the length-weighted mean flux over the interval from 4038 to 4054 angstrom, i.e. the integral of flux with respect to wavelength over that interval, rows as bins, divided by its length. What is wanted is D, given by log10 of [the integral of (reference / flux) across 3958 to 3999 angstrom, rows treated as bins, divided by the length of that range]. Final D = 0.070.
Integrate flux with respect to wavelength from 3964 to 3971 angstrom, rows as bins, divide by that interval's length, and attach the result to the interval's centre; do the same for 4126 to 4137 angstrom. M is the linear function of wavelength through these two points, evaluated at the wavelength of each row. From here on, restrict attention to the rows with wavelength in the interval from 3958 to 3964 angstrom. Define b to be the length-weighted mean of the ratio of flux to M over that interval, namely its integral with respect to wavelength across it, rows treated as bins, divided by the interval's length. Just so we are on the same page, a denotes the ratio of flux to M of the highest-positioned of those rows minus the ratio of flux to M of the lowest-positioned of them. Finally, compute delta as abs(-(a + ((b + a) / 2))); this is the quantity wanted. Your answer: 0.4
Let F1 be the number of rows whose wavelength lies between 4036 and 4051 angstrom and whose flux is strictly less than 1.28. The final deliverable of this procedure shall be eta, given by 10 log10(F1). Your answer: 3.0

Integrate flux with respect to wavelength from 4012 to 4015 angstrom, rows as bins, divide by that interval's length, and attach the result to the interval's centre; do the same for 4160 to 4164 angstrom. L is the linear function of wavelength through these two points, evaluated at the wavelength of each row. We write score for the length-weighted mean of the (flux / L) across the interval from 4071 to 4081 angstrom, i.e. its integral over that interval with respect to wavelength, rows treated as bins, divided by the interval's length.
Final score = 1.01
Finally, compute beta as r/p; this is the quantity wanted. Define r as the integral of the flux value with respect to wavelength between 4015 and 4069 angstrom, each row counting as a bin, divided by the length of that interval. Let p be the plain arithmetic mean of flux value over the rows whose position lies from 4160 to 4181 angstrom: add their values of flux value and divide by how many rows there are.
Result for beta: 1.02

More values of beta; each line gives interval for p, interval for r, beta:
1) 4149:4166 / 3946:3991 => 0.84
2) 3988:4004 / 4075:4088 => 0.92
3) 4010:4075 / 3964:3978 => 0.67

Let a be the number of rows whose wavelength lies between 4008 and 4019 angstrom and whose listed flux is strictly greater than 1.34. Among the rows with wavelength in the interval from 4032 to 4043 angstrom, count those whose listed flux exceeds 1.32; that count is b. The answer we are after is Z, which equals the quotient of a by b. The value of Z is 1.00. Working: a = 2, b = 2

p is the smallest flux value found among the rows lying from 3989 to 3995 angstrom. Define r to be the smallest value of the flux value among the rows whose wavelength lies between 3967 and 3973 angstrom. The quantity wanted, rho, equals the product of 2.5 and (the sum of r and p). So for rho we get 5.5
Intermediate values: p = 1.337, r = 0.8563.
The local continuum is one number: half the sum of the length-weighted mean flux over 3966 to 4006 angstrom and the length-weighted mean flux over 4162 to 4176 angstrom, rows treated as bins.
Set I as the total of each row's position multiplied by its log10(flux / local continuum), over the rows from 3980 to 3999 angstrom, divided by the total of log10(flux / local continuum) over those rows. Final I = 3992.6 angstrom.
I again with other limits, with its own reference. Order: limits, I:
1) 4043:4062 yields 4053.4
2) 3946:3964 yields 3954.9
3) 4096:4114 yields 4104.9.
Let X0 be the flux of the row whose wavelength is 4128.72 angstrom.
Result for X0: 1.211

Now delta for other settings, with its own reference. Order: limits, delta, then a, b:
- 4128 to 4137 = 0.7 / 0.11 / 1.02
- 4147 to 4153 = 0.4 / -0.09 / 1.00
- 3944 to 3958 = 0.3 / -0.14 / 1.12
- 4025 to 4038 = 0.8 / 0.11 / 1.24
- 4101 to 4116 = 0.7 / 0.12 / 0.99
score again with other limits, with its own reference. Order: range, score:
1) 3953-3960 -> 0.82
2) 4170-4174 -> 1.02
